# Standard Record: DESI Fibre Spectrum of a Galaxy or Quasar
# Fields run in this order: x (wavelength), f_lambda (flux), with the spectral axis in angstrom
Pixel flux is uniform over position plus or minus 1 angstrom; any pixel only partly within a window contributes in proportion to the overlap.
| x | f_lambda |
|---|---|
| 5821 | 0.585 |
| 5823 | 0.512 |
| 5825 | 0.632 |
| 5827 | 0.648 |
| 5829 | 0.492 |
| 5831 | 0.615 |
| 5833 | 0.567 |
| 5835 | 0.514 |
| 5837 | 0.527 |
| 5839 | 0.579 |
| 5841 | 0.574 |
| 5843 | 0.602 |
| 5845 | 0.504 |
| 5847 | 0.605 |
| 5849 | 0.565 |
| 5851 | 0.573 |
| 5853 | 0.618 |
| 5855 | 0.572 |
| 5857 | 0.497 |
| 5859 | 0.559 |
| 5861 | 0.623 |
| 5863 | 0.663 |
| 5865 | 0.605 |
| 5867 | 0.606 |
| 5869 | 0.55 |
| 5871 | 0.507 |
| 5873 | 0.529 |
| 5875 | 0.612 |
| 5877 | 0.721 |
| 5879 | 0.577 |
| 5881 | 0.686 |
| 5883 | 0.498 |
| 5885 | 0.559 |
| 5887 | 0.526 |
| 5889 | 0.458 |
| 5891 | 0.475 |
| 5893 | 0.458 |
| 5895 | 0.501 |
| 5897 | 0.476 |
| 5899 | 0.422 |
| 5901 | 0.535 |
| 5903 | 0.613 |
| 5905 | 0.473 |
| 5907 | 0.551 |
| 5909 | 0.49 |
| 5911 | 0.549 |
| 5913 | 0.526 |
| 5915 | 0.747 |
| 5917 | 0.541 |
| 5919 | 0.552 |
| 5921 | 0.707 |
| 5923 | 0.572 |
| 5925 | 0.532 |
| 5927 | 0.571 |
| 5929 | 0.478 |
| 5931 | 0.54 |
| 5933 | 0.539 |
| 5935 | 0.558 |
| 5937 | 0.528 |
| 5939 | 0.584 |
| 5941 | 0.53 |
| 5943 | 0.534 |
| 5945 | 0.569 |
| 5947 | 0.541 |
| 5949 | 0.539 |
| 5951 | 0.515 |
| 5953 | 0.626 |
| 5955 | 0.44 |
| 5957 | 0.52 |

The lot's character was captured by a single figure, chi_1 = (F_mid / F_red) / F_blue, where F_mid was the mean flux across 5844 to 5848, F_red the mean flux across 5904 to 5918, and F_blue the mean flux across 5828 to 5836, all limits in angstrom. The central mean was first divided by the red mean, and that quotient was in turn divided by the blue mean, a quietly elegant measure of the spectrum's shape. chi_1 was 1.8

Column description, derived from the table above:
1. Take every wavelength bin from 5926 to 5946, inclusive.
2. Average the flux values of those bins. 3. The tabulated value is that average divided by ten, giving 0.054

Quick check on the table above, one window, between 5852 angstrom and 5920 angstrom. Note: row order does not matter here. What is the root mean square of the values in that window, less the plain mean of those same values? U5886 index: 0.0050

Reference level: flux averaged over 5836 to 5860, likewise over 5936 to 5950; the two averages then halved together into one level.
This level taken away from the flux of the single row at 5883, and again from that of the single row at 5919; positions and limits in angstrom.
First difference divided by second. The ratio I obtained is 16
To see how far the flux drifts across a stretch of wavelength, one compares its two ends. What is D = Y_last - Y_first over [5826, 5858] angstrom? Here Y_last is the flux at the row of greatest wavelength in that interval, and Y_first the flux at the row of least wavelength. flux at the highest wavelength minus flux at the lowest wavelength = -0.15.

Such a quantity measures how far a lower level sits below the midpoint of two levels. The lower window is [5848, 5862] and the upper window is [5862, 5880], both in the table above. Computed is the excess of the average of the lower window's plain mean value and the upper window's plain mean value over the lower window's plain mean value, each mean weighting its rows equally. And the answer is 0.0121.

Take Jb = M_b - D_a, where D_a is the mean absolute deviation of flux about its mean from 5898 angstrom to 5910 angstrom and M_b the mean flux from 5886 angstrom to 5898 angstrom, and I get 0.43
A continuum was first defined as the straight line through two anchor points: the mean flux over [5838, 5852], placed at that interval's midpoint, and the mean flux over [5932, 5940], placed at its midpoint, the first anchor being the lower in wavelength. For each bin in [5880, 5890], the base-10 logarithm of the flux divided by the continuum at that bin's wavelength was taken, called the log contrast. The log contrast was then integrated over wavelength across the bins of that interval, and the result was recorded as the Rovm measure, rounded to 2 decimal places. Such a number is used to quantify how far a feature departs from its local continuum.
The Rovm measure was -0.18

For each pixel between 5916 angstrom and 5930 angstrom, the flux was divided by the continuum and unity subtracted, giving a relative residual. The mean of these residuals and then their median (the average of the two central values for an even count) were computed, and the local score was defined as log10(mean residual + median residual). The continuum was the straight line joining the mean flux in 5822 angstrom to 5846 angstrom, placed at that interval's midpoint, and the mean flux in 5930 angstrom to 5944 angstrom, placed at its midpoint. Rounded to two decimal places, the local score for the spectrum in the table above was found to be -1.41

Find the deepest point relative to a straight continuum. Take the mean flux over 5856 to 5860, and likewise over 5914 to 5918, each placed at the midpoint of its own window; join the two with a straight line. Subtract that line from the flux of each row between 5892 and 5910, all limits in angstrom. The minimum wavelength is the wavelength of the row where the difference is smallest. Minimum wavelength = 5899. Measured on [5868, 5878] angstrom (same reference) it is 5871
